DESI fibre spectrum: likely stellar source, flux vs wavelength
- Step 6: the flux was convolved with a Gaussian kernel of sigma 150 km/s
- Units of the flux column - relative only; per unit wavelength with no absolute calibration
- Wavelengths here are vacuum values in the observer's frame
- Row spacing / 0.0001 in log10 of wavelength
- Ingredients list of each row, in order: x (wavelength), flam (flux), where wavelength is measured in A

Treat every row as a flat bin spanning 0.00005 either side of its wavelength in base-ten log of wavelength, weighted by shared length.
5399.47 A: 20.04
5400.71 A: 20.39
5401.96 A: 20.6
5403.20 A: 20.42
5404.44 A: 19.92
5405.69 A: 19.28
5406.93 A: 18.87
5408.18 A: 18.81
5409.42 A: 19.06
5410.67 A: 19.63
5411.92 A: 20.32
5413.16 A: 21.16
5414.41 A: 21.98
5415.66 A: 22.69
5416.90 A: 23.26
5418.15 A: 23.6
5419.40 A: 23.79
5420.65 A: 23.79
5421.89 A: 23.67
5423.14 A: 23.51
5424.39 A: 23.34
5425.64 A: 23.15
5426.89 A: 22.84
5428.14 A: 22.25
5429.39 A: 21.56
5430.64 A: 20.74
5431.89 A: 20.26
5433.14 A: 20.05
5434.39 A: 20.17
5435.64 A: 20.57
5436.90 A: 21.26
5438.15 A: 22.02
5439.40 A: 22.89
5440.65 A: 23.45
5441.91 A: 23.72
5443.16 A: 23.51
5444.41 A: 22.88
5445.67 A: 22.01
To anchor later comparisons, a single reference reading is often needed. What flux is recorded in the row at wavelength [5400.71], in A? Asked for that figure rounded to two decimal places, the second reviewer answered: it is 20.39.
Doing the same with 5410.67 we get 19.63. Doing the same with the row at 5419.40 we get 23.79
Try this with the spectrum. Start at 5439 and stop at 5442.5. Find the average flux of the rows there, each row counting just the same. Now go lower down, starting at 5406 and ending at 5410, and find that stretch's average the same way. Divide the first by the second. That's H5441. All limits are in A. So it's 1.23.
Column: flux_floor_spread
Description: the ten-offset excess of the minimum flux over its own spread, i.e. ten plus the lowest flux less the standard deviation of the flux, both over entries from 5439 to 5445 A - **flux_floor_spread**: 32.5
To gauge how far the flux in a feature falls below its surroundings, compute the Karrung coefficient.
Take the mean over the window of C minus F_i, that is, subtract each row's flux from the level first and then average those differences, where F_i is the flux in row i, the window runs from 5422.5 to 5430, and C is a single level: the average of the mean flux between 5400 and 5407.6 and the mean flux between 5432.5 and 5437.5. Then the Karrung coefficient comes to -2.6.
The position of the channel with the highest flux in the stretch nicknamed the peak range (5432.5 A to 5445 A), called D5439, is 5441.91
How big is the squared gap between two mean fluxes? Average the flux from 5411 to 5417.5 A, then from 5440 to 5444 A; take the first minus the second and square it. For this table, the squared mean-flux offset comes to 3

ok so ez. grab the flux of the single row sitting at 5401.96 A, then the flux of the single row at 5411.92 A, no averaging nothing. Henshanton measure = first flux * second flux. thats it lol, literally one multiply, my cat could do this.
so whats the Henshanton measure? 419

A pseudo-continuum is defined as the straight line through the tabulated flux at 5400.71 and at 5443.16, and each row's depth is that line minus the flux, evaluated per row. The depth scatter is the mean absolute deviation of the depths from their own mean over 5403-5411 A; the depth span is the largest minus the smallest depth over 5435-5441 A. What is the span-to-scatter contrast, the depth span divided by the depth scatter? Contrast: 5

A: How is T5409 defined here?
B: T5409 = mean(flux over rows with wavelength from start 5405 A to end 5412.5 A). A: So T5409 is 19.3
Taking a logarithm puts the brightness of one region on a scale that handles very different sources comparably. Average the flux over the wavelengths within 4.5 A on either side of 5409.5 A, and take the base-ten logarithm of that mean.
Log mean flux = 1.29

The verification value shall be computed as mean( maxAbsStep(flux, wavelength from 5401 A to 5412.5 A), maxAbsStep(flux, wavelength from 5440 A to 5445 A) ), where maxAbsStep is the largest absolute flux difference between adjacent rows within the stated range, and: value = 0.66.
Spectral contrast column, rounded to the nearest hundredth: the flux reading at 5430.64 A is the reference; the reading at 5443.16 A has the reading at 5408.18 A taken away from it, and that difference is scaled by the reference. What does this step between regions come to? 0.23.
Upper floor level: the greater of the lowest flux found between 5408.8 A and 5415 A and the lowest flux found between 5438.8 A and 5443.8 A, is 22.9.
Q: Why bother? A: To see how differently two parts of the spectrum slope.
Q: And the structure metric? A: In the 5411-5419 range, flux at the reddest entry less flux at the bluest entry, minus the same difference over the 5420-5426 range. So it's 3.9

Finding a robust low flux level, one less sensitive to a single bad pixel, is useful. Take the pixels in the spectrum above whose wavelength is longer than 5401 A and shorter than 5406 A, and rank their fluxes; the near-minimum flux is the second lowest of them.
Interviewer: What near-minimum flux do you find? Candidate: 19.92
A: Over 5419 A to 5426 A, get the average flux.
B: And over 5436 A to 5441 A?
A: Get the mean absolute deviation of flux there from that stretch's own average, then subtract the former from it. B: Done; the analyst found -22.8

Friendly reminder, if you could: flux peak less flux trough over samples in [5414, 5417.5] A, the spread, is 1.3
